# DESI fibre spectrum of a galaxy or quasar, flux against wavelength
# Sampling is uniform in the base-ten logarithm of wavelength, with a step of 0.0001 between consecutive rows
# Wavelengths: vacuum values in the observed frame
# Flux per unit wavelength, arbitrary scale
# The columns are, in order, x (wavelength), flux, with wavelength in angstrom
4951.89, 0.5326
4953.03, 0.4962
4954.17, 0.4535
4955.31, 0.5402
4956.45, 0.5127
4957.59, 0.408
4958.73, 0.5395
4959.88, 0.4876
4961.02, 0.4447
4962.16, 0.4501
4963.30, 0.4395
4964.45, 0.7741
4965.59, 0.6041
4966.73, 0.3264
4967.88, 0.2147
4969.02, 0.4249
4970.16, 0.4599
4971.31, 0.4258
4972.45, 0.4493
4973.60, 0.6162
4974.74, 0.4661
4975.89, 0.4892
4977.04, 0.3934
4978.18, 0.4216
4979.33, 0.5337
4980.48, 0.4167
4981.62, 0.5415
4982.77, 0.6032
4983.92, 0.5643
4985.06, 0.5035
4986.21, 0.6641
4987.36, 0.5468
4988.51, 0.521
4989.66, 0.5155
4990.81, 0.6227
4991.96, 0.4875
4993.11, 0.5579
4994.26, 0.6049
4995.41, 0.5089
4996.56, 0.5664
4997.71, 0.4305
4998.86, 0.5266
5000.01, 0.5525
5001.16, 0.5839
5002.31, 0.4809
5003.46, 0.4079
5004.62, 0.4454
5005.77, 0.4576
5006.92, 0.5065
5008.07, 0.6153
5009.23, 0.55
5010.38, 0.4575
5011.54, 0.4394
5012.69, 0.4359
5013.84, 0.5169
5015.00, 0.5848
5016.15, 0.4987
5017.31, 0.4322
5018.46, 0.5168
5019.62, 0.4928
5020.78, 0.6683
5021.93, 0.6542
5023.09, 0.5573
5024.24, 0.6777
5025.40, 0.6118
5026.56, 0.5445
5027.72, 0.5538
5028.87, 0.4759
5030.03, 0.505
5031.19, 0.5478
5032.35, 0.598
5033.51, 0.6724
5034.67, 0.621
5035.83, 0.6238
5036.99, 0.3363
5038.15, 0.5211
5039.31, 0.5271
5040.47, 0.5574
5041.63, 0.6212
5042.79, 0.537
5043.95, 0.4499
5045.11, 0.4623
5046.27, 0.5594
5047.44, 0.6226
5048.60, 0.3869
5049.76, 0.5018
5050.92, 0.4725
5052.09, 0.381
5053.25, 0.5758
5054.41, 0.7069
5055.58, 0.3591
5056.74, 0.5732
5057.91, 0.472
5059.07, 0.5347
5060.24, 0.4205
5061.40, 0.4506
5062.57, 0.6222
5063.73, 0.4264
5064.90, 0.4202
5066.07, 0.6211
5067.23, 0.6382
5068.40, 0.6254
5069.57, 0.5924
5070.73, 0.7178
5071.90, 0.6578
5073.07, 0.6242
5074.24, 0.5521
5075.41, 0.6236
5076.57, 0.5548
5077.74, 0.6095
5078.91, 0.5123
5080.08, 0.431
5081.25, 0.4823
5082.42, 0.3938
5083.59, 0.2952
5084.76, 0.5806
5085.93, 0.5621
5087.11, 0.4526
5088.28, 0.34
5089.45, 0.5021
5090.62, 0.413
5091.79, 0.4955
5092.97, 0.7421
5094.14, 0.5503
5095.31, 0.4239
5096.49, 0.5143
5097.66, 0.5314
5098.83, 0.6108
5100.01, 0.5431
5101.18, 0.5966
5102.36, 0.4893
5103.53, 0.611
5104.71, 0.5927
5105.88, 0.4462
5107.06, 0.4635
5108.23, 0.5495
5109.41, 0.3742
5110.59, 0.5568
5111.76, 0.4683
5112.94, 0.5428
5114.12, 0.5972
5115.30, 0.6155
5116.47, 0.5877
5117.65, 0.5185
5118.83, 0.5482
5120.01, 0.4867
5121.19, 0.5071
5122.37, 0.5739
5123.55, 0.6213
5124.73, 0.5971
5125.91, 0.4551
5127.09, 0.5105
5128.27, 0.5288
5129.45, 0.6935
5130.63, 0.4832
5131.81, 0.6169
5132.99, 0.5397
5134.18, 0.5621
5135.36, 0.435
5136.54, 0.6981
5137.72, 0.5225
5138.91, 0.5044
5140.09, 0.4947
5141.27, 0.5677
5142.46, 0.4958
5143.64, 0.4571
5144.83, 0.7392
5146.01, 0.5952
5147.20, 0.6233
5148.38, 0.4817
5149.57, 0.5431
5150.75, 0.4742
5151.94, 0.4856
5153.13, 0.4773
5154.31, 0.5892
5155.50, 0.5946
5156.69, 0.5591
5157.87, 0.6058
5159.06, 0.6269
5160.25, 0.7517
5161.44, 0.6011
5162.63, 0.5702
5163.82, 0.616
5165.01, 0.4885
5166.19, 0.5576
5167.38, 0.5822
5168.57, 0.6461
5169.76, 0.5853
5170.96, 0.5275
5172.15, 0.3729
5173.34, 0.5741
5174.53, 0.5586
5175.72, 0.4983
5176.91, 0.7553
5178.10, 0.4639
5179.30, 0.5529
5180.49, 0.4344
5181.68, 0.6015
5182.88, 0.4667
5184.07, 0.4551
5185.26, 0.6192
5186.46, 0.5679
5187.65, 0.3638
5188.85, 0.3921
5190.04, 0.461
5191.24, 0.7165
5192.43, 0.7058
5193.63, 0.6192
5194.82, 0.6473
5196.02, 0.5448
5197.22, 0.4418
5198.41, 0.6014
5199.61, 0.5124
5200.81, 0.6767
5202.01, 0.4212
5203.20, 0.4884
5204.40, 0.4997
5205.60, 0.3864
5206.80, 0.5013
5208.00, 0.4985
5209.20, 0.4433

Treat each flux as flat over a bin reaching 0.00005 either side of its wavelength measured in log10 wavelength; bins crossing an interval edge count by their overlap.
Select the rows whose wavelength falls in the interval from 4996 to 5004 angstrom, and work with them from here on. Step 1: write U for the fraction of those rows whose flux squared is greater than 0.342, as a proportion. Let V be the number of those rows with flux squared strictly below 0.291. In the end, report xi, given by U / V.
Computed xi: 0.00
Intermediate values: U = 0.00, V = 4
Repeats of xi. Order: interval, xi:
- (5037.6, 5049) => 0.03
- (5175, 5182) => 0.11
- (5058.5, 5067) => 0.06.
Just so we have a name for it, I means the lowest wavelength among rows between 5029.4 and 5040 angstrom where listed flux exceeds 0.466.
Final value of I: 5030.03 angstrom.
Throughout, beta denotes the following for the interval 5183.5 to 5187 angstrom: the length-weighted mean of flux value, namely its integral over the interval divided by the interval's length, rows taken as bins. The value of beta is 0.55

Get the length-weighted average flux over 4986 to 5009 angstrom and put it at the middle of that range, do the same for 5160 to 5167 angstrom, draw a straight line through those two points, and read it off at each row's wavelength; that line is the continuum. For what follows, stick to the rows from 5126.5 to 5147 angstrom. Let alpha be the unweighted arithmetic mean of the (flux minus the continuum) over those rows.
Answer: -0.024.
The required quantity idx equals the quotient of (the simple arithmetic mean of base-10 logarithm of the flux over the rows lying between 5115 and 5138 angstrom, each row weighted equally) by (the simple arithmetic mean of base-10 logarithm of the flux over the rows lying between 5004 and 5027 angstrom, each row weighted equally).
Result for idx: 0.93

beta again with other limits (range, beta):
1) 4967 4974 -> 0.42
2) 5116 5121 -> 0.53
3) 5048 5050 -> 0.44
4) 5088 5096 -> 0.50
